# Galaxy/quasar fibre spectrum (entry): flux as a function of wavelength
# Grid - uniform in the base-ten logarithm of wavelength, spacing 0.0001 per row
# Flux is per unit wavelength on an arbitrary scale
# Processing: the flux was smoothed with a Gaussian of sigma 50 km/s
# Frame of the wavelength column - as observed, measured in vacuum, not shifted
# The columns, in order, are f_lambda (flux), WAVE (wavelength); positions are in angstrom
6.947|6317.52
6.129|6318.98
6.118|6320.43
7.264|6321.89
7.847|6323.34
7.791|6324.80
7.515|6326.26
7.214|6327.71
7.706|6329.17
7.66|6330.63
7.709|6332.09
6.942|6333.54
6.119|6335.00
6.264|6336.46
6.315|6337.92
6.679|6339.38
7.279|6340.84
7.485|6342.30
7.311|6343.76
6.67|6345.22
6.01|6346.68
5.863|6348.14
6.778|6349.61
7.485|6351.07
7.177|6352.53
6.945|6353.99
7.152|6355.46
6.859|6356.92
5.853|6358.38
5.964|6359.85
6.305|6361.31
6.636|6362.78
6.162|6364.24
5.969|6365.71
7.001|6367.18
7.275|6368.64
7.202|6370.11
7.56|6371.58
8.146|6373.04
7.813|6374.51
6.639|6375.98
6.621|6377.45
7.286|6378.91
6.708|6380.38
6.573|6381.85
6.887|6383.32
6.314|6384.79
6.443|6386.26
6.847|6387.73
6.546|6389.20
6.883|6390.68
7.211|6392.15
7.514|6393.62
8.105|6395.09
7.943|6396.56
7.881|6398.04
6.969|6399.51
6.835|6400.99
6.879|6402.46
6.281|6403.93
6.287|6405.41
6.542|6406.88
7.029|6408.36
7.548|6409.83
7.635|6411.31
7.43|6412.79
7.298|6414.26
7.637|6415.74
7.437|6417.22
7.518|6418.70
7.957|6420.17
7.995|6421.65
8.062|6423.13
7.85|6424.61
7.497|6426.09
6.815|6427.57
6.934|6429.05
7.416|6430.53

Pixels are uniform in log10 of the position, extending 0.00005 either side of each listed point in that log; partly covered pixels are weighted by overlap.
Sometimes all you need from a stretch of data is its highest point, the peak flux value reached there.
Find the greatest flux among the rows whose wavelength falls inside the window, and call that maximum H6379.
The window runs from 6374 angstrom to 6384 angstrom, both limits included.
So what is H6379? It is 7.813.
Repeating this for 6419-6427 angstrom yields 8.062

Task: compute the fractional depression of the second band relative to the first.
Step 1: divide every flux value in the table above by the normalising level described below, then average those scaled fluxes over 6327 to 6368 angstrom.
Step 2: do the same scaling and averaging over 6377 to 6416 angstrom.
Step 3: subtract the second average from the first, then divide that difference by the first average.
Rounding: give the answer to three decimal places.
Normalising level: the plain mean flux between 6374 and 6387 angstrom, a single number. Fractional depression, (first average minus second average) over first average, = -0.040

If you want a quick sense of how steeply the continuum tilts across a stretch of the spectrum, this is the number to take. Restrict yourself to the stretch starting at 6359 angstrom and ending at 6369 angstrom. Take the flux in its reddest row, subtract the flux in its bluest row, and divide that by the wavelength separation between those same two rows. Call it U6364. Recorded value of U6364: 0.15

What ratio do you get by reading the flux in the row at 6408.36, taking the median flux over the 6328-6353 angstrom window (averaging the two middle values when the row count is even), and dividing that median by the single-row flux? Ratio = 0.99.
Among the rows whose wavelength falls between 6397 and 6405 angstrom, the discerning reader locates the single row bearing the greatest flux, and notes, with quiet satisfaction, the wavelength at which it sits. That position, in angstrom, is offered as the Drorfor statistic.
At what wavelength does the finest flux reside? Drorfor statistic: 6398.04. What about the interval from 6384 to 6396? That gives 6395.09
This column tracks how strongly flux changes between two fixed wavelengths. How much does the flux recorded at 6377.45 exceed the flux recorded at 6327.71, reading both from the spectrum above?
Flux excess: -0.6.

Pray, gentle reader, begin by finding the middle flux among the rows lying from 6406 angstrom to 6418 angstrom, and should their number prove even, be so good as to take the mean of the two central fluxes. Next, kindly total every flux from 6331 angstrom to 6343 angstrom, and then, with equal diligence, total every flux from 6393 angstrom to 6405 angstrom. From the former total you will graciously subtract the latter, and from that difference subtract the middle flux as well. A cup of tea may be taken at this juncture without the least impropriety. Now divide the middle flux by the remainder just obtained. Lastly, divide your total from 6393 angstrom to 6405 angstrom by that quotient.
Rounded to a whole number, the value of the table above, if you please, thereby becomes -87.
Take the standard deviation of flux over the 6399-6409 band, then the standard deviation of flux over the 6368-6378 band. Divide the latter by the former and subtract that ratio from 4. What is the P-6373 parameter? 2.2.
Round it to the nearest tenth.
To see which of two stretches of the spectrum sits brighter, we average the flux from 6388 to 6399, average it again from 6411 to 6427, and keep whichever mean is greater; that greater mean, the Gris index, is 7.7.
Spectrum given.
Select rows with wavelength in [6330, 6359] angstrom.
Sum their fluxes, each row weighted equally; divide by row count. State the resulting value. 6.83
